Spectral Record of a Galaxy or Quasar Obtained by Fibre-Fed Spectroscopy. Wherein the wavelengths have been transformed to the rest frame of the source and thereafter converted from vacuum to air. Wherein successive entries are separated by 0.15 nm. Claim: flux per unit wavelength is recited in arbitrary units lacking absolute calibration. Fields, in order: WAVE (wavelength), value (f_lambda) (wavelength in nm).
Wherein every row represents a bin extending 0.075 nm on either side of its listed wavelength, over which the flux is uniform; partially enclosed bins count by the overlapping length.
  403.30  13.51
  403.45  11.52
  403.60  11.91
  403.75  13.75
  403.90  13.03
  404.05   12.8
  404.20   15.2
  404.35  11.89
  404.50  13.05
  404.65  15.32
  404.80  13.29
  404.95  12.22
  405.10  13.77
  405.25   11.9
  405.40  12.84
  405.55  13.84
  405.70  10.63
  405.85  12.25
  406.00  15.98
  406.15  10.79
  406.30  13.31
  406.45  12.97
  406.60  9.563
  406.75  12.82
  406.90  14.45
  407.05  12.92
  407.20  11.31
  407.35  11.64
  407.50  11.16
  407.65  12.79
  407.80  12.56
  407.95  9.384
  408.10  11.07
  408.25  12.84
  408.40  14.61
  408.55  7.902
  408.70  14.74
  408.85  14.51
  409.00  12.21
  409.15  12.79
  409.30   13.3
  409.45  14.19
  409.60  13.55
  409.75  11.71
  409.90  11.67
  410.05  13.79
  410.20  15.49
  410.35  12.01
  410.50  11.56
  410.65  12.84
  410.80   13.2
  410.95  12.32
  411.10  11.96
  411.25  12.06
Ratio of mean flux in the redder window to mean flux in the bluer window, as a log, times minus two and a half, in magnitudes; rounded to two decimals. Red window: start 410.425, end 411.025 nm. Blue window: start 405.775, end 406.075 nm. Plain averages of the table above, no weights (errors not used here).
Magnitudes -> 0.13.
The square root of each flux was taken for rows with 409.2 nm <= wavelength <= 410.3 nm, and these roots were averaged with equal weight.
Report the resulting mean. 3.65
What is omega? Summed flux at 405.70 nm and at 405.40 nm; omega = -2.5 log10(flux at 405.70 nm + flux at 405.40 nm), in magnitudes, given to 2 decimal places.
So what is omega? -3.43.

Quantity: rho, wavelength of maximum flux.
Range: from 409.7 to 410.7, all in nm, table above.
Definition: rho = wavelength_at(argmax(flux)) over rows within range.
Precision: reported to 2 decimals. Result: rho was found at 410.20 nm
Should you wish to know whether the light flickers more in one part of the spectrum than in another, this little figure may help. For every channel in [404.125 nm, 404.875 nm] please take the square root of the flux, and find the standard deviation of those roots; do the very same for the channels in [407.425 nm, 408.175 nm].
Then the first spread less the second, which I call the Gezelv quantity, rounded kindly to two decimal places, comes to -0.01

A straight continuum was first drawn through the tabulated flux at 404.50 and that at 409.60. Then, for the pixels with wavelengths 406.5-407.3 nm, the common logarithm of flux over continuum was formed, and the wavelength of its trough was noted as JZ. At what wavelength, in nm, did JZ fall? 406.60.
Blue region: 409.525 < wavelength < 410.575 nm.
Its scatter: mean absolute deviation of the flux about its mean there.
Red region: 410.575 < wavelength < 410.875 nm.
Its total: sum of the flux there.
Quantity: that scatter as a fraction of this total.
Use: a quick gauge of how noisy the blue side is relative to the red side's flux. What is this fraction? 0.048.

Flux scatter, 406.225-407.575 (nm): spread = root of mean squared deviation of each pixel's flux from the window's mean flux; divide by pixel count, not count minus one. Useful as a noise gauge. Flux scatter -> 1.37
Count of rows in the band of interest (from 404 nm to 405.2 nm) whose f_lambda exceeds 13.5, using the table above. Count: 3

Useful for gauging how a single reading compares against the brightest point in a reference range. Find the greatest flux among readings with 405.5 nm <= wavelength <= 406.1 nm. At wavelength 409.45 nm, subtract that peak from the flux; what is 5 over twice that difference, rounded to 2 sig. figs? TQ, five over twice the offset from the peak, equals -1.4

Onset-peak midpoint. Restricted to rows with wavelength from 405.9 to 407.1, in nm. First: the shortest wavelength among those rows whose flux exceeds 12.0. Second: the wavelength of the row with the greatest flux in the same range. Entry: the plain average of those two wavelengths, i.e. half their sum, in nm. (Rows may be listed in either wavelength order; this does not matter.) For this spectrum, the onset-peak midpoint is 406.00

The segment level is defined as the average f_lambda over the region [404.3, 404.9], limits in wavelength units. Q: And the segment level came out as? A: 13.4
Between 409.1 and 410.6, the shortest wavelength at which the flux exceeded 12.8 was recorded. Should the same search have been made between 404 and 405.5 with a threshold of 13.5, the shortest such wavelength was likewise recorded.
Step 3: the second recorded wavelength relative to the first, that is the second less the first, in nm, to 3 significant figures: -5.10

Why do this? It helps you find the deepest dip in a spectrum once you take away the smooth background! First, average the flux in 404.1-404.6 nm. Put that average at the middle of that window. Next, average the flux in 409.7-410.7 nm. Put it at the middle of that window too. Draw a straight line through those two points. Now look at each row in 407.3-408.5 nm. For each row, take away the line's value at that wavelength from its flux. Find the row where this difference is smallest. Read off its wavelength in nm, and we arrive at 407.95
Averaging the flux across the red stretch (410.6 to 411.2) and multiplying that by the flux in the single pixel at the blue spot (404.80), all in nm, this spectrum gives 167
